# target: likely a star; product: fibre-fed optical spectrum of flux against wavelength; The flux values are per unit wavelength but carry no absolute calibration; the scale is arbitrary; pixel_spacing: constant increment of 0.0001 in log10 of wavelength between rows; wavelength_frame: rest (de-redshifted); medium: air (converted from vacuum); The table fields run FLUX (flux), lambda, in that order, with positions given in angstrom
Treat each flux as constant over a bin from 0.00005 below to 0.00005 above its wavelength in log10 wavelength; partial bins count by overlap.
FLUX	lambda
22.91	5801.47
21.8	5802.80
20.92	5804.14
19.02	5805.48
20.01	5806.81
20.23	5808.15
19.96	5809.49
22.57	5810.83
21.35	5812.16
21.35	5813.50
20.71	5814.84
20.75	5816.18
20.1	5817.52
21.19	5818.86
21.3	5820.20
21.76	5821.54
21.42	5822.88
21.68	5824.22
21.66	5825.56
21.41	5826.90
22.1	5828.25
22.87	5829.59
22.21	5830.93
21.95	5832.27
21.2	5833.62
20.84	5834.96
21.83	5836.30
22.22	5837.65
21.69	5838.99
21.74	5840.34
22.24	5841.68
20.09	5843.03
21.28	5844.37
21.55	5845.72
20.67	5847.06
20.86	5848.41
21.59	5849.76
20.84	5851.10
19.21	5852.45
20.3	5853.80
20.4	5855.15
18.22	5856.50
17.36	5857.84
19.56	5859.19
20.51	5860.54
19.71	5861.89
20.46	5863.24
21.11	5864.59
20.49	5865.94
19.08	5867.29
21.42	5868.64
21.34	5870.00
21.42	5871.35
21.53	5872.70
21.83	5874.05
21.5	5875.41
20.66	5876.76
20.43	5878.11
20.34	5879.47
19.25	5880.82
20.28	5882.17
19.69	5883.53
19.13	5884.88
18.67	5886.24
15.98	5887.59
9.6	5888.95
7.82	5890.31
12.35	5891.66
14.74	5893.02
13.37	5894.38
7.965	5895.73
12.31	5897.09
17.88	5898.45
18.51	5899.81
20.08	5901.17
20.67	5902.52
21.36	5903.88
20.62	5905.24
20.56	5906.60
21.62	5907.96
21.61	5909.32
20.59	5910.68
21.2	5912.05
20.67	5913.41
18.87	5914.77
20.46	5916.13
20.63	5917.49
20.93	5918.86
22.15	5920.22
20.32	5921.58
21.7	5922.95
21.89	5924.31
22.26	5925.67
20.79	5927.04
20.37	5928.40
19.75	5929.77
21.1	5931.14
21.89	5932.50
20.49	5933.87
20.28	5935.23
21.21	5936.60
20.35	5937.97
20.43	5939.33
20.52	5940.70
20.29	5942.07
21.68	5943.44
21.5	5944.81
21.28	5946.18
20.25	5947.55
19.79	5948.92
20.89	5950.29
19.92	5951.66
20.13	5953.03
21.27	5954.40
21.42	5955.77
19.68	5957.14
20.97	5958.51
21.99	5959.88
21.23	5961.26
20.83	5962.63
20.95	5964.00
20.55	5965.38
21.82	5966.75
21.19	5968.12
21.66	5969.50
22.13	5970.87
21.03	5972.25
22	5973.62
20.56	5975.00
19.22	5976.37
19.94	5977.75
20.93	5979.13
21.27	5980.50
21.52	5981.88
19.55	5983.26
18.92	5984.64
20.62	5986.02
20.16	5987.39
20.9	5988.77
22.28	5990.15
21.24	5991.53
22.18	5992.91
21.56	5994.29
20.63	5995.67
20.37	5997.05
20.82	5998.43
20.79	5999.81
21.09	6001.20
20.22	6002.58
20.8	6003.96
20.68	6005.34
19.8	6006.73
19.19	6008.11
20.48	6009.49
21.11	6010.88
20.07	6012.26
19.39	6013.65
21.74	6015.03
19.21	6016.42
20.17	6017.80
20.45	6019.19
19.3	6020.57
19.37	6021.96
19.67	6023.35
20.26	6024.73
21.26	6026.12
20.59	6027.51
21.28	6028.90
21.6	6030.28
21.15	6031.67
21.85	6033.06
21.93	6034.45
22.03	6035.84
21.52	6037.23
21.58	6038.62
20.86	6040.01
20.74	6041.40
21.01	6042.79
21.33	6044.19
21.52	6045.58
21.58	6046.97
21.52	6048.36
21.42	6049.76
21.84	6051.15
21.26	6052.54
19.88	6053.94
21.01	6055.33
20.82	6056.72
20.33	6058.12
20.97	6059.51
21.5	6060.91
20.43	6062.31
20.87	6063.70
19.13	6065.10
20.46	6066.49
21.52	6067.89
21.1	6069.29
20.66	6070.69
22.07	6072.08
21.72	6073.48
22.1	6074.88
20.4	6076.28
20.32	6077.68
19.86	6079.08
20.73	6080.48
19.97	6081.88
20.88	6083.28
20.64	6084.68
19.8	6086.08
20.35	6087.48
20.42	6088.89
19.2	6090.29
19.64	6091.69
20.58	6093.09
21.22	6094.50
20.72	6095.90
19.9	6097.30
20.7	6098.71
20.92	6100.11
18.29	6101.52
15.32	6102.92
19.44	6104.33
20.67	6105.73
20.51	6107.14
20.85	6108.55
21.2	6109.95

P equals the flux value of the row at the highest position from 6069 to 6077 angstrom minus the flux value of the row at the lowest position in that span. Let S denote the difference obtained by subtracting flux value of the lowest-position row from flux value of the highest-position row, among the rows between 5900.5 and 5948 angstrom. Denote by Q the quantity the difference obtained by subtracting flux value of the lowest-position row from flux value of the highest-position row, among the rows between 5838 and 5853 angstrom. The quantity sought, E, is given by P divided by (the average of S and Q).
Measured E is 0.6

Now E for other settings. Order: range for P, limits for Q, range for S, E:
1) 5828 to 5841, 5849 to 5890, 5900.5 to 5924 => 0.1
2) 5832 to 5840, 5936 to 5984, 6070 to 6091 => 0.2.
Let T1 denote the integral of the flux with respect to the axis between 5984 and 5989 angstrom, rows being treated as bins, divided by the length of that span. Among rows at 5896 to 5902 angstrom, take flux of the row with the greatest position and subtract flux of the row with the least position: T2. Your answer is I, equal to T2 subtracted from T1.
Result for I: 12.3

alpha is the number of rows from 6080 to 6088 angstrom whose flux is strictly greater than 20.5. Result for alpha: 3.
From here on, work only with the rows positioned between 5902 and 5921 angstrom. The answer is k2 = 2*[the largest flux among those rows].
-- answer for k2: 44.3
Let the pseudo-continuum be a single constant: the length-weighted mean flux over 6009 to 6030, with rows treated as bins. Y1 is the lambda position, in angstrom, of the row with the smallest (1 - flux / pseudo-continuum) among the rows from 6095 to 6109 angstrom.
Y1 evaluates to 6100.11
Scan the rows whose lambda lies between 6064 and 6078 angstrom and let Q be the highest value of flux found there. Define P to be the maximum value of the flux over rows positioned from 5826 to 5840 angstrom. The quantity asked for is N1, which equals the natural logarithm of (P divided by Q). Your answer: 0.03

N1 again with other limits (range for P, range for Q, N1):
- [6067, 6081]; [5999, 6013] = 0.05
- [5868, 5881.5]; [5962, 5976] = -0.01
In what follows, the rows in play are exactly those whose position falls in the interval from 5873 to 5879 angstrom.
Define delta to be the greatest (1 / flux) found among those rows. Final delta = 0.049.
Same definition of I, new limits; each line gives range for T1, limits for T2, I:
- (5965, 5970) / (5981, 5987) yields 22.2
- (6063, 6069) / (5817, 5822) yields 18.9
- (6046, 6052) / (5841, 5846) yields 22.3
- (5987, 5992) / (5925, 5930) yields 23.7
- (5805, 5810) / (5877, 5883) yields 20.0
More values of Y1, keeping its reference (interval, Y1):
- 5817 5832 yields 5829.59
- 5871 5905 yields 5874.05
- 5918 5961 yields 5925.67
